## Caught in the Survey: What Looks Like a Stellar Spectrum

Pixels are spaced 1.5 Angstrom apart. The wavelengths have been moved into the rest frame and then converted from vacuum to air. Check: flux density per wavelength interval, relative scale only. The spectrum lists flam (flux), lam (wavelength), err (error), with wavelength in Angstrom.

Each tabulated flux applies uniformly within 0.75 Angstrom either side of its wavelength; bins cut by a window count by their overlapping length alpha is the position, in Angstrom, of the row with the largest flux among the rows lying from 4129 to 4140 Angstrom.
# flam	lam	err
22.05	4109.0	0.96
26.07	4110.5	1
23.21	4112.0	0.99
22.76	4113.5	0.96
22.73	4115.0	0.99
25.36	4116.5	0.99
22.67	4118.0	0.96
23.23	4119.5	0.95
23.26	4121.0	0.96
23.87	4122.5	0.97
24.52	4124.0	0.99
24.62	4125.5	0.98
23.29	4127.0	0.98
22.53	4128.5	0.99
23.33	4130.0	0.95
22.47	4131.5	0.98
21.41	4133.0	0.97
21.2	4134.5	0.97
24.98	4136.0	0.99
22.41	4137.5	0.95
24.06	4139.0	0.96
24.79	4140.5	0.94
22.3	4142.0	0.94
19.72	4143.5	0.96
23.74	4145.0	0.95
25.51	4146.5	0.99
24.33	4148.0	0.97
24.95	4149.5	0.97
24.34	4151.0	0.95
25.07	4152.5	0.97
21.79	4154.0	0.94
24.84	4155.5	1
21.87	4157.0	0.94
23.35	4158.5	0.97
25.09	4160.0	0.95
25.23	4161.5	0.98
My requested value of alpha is 4136.0 Angstrom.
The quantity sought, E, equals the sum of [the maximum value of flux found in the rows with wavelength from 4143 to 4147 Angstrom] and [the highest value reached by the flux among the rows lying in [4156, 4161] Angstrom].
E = 50.6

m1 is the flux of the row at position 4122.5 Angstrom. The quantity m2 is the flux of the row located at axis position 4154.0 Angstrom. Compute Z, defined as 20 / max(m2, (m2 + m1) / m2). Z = 0.918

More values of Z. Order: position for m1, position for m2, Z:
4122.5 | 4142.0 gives 0.897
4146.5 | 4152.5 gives 0.798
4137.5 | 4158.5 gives 0.857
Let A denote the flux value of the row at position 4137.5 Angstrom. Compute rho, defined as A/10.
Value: 2.24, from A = 22.41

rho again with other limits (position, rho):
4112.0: 2.32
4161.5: 2.52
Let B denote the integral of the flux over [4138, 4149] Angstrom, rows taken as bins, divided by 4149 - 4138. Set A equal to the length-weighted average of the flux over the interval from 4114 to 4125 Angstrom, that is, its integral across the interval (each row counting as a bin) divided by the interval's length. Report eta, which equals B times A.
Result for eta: 556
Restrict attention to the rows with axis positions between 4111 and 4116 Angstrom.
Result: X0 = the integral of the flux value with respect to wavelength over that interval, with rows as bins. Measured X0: 116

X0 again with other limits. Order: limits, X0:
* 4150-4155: 119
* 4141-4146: 111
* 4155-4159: 93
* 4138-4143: 117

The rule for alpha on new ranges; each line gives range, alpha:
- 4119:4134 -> 4125.5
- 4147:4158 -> 4152.5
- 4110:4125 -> 4110.5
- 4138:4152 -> 4146.5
